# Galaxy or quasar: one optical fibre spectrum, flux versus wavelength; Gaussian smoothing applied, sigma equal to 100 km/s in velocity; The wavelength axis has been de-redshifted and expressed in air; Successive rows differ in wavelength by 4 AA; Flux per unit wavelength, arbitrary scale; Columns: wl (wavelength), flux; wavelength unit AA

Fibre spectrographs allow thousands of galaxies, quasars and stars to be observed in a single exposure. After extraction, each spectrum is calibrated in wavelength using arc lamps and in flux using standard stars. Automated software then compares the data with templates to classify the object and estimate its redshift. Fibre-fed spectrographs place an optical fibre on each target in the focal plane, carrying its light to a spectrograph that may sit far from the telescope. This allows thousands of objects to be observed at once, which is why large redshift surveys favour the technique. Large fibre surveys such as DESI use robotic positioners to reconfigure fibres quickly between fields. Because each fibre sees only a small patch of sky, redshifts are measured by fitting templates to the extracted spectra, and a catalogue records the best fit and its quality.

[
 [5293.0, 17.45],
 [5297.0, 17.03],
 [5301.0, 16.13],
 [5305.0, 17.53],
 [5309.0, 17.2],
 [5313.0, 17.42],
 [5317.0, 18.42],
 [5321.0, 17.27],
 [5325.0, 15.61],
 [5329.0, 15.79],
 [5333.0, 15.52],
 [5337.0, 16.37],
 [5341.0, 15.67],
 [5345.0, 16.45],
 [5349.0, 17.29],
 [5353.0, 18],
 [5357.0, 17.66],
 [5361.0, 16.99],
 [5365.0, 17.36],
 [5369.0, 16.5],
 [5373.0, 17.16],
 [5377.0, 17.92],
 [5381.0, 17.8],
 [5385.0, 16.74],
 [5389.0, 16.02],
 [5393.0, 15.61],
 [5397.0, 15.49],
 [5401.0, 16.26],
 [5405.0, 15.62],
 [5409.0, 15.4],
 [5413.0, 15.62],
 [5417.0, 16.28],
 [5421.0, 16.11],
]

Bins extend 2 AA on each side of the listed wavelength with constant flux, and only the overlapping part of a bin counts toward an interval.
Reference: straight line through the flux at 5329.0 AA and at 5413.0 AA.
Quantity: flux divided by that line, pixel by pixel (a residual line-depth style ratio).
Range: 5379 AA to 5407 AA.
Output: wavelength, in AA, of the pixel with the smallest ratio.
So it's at 5397.0 AA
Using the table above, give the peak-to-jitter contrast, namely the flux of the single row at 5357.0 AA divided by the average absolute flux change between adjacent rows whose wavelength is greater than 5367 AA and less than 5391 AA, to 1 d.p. 26.6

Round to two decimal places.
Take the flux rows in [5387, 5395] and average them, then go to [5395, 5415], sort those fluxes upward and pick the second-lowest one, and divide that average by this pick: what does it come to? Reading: 1.02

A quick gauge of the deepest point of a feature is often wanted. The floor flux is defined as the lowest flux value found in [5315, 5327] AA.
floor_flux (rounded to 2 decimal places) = 15.61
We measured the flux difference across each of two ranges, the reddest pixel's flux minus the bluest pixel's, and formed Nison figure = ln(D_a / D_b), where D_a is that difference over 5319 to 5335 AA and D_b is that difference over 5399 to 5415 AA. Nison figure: 1.0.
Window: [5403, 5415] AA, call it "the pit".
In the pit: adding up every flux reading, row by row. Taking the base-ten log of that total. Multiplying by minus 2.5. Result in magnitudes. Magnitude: -4.17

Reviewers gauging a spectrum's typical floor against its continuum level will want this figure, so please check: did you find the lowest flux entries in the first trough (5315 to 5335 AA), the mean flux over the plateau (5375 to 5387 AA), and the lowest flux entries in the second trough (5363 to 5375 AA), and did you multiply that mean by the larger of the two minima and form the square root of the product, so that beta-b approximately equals 17.0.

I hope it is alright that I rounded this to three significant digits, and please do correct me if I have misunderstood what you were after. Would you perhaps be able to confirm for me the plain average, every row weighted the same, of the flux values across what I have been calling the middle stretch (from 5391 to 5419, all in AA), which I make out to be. 15.8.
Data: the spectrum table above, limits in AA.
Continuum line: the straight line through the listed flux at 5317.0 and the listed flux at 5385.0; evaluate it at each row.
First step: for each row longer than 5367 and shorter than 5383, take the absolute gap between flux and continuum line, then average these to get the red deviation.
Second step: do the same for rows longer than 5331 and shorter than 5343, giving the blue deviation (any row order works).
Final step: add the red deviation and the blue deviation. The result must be 2.7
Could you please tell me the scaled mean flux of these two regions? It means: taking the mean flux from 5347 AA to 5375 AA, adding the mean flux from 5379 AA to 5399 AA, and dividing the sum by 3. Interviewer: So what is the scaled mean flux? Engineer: 11.20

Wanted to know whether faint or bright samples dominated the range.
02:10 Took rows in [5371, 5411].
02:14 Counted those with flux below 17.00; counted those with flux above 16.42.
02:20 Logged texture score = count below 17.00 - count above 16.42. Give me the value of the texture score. 3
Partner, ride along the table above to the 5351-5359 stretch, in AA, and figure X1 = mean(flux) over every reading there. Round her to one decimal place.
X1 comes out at 17.8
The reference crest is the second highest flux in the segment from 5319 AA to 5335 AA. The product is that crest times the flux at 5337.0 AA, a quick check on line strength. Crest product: 258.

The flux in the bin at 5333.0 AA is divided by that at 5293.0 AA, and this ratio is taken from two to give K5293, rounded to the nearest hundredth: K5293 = 1.11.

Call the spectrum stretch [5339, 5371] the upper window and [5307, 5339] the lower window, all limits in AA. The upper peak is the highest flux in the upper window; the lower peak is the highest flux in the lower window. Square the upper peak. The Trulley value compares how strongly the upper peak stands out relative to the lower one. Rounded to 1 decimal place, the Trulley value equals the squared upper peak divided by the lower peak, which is 17.6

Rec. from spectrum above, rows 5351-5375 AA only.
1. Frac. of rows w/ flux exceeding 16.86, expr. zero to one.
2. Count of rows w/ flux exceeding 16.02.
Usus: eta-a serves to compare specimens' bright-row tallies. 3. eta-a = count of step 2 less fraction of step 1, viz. 5.2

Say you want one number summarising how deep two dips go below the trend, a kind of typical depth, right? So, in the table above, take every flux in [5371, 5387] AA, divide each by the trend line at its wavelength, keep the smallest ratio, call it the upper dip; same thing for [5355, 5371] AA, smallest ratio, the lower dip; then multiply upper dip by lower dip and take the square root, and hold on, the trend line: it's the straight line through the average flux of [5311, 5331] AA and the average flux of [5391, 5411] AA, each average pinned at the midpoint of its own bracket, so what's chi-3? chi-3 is 1.04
